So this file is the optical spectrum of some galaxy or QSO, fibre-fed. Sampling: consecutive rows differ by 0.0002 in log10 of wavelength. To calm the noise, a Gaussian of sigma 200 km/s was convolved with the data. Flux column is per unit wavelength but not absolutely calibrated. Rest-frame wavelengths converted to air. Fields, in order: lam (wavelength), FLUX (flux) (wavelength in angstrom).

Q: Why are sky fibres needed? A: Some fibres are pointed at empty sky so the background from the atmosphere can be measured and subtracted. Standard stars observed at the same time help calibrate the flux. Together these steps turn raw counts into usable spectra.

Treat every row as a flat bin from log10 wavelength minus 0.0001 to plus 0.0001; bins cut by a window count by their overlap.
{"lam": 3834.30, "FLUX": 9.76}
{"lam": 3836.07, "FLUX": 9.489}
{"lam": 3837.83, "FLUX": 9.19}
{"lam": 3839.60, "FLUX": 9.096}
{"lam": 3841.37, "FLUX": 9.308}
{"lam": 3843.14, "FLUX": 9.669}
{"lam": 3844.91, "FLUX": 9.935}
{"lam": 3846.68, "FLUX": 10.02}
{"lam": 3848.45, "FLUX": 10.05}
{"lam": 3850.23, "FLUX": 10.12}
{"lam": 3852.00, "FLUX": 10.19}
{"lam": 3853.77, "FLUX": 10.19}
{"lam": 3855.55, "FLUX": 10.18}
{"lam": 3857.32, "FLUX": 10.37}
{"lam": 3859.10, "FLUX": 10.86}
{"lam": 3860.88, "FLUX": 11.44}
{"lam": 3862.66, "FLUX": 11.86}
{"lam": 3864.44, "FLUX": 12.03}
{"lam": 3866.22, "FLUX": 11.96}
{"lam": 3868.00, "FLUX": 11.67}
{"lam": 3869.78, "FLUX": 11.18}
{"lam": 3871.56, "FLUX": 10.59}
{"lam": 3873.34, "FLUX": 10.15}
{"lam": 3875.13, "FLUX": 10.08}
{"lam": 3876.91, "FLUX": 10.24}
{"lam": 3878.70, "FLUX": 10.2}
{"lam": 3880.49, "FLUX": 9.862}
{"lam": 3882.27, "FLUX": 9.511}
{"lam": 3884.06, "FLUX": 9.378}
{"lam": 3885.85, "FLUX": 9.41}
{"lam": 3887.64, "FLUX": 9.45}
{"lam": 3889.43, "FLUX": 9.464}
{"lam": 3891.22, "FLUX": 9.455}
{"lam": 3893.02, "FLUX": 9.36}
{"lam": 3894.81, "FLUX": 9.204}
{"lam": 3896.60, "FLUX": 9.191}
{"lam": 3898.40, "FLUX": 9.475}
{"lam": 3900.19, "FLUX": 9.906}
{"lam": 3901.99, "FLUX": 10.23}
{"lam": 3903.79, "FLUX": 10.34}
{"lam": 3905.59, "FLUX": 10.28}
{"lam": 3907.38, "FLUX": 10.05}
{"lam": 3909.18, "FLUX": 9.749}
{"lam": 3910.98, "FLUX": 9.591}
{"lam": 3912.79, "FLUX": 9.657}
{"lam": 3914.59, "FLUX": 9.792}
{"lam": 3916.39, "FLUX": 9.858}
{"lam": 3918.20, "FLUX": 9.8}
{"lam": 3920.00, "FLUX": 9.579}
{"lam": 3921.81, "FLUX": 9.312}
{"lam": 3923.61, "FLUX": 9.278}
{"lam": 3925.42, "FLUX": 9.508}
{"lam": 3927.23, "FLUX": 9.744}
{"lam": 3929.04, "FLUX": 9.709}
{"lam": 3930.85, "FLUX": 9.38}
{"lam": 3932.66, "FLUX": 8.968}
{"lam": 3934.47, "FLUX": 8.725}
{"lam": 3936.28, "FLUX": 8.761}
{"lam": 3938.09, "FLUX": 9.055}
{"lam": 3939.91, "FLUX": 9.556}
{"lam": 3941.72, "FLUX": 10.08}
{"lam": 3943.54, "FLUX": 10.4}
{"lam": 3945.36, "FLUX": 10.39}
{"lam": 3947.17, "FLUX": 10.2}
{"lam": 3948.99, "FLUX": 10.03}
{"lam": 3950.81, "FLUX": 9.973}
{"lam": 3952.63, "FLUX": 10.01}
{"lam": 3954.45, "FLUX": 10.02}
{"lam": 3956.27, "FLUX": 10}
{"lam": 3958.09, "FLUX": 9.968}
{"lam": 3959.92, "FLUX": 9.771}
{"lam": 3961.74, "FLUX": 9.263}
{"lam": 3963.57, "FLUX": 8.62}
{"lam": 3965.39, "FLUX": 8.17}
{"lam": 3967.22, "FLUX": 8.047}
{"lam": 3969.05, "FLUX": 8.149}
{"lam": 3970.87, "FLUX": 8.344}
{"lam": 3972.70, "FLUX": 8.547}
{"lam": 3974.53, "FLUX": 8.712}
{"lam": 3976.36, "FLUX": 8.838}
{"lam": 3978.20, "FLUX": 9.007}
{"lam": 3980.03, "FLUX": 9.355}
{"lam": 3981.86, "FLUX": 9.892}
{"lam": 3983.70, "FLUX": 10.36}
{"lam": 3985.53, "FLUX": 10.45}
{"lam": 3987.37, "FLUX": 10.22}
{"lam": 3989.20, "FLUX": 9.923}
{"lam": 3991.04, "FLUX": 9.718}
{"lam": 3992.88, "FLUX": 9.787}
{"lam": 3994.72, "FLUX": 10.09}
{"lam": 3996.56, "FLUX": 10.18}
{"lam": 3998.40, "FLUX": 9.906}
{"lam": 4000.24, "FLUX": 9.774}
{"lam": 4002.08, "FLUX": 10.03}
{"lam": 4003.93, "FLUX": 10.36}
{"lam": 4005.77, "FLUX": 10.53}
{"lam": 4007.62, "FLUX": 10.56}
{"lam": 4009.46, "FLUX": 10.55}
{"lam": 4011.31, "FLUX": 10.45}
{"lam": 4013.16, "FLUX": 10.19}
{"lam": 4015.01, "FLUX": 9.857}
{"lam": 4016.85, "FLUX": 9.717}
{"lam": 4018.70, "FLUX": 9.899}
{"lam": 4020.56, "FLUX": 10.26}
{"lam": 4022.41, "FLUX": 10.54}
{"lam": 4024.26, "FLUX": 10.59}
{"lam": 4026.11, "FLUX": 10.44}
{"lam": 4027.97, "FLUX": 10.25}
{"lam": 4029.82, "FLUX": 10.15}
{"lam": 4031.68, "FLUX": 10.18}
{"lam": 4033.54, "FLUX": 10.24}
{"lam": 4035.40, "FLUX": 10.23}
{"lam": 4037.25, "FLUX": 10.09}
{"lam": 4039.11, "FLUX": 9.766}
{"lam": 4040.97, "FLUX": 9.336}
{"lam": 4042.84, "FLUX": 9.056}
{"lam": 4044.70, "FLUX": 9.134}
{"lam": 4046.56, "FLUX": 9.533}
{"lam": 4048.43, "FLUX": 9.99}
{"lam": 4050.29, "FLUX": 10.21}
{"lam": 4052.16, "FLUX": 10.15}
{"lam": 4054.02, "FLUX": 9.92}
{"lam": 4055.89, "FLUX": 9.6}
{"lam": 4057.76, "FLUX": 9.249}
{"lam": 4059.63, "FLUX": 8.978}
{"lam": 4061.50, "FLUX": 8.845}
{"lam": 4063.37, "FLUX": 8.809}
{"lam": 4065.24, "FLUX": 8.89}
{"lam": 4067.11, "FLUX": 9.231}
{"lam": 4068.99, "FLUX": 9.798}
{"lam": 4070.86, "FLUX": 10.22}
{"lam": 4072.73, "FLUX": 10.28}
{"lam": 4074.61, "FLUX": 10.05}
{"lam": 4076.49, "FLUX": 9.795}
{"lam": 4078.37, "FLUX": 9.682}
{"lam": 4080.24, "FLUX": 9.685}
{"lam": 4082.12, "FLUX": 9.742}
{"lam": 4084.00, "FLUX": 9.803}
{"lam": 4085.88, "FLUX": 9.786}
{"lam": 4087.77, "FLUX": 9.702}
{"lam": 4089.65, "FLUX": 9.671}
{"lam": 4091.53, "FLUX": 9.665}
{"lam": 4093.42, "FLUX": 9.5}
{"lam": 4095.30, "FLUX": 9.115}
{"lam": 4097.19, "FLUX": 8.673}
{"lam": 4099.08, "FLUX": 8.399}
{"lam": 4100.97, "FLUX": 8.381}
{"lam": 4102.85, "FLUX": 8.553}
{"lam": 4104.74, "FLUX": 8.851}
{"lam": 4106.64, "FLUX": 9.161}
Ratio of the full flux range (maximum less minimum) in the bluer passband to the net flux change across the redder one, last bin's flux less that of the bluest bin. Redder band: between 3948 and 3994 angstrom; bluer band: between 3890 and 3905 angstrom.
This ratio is -4.7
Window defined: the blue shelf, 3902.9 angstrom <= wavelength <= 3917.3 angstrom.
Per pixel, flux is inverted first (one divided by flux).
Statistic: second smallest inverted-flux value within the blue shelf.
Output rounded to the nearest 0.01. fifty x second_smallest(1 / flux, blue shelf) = 4.86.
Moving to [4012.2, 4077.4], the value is 4.74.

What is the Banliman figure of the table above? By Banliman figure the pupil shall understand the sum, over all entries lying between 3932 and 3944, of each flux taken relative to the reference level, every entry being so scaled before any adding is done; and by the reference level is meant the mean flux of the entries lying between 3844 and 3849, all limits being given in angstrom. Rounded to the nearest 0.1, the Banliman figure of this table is 6.6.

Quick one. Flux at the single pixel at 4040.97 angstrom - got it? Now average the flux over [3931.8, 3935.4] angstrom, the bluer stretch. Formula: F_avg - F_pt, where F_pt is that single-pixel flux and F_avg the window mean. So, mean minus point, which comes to -0.5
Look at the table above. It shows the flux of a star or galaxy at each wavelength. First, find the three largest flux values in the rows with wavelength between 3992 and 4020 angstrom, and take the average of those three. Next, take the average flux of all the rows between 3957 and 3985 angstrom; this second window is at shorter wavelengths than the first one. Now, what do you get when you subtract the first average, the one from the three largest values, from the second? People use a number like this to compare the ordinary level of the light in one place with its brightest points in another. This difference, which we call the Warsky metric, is -1.5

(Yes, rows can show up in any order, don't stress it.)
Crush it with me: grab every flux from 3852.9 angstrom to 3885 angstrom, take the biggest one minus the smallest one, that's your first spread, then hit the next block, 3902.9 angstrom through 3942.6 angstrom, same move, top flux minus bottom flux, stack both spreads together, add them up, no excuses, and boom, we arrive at 4.3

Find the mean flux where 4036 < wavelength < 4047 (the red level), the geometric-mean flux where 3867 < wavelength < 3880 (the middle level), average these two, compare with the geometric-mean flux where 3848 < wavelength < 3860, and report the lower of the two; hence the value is 10.0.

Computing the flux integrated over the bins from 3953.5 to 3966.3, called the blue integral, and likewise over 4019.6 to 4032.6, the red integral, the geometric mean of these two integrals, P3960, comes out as 127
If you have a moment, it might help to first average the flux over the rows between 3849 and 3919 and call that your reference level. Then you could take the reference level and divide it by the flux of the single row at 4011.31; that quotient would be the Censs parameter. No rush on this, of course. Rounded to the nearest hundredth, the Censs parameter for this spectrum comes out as 0.97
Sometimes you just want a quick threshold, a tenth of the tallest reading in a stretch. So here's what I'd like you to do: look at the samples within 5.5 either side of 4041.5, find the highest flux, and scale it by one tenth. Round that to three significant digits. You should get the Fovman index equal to 1.01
